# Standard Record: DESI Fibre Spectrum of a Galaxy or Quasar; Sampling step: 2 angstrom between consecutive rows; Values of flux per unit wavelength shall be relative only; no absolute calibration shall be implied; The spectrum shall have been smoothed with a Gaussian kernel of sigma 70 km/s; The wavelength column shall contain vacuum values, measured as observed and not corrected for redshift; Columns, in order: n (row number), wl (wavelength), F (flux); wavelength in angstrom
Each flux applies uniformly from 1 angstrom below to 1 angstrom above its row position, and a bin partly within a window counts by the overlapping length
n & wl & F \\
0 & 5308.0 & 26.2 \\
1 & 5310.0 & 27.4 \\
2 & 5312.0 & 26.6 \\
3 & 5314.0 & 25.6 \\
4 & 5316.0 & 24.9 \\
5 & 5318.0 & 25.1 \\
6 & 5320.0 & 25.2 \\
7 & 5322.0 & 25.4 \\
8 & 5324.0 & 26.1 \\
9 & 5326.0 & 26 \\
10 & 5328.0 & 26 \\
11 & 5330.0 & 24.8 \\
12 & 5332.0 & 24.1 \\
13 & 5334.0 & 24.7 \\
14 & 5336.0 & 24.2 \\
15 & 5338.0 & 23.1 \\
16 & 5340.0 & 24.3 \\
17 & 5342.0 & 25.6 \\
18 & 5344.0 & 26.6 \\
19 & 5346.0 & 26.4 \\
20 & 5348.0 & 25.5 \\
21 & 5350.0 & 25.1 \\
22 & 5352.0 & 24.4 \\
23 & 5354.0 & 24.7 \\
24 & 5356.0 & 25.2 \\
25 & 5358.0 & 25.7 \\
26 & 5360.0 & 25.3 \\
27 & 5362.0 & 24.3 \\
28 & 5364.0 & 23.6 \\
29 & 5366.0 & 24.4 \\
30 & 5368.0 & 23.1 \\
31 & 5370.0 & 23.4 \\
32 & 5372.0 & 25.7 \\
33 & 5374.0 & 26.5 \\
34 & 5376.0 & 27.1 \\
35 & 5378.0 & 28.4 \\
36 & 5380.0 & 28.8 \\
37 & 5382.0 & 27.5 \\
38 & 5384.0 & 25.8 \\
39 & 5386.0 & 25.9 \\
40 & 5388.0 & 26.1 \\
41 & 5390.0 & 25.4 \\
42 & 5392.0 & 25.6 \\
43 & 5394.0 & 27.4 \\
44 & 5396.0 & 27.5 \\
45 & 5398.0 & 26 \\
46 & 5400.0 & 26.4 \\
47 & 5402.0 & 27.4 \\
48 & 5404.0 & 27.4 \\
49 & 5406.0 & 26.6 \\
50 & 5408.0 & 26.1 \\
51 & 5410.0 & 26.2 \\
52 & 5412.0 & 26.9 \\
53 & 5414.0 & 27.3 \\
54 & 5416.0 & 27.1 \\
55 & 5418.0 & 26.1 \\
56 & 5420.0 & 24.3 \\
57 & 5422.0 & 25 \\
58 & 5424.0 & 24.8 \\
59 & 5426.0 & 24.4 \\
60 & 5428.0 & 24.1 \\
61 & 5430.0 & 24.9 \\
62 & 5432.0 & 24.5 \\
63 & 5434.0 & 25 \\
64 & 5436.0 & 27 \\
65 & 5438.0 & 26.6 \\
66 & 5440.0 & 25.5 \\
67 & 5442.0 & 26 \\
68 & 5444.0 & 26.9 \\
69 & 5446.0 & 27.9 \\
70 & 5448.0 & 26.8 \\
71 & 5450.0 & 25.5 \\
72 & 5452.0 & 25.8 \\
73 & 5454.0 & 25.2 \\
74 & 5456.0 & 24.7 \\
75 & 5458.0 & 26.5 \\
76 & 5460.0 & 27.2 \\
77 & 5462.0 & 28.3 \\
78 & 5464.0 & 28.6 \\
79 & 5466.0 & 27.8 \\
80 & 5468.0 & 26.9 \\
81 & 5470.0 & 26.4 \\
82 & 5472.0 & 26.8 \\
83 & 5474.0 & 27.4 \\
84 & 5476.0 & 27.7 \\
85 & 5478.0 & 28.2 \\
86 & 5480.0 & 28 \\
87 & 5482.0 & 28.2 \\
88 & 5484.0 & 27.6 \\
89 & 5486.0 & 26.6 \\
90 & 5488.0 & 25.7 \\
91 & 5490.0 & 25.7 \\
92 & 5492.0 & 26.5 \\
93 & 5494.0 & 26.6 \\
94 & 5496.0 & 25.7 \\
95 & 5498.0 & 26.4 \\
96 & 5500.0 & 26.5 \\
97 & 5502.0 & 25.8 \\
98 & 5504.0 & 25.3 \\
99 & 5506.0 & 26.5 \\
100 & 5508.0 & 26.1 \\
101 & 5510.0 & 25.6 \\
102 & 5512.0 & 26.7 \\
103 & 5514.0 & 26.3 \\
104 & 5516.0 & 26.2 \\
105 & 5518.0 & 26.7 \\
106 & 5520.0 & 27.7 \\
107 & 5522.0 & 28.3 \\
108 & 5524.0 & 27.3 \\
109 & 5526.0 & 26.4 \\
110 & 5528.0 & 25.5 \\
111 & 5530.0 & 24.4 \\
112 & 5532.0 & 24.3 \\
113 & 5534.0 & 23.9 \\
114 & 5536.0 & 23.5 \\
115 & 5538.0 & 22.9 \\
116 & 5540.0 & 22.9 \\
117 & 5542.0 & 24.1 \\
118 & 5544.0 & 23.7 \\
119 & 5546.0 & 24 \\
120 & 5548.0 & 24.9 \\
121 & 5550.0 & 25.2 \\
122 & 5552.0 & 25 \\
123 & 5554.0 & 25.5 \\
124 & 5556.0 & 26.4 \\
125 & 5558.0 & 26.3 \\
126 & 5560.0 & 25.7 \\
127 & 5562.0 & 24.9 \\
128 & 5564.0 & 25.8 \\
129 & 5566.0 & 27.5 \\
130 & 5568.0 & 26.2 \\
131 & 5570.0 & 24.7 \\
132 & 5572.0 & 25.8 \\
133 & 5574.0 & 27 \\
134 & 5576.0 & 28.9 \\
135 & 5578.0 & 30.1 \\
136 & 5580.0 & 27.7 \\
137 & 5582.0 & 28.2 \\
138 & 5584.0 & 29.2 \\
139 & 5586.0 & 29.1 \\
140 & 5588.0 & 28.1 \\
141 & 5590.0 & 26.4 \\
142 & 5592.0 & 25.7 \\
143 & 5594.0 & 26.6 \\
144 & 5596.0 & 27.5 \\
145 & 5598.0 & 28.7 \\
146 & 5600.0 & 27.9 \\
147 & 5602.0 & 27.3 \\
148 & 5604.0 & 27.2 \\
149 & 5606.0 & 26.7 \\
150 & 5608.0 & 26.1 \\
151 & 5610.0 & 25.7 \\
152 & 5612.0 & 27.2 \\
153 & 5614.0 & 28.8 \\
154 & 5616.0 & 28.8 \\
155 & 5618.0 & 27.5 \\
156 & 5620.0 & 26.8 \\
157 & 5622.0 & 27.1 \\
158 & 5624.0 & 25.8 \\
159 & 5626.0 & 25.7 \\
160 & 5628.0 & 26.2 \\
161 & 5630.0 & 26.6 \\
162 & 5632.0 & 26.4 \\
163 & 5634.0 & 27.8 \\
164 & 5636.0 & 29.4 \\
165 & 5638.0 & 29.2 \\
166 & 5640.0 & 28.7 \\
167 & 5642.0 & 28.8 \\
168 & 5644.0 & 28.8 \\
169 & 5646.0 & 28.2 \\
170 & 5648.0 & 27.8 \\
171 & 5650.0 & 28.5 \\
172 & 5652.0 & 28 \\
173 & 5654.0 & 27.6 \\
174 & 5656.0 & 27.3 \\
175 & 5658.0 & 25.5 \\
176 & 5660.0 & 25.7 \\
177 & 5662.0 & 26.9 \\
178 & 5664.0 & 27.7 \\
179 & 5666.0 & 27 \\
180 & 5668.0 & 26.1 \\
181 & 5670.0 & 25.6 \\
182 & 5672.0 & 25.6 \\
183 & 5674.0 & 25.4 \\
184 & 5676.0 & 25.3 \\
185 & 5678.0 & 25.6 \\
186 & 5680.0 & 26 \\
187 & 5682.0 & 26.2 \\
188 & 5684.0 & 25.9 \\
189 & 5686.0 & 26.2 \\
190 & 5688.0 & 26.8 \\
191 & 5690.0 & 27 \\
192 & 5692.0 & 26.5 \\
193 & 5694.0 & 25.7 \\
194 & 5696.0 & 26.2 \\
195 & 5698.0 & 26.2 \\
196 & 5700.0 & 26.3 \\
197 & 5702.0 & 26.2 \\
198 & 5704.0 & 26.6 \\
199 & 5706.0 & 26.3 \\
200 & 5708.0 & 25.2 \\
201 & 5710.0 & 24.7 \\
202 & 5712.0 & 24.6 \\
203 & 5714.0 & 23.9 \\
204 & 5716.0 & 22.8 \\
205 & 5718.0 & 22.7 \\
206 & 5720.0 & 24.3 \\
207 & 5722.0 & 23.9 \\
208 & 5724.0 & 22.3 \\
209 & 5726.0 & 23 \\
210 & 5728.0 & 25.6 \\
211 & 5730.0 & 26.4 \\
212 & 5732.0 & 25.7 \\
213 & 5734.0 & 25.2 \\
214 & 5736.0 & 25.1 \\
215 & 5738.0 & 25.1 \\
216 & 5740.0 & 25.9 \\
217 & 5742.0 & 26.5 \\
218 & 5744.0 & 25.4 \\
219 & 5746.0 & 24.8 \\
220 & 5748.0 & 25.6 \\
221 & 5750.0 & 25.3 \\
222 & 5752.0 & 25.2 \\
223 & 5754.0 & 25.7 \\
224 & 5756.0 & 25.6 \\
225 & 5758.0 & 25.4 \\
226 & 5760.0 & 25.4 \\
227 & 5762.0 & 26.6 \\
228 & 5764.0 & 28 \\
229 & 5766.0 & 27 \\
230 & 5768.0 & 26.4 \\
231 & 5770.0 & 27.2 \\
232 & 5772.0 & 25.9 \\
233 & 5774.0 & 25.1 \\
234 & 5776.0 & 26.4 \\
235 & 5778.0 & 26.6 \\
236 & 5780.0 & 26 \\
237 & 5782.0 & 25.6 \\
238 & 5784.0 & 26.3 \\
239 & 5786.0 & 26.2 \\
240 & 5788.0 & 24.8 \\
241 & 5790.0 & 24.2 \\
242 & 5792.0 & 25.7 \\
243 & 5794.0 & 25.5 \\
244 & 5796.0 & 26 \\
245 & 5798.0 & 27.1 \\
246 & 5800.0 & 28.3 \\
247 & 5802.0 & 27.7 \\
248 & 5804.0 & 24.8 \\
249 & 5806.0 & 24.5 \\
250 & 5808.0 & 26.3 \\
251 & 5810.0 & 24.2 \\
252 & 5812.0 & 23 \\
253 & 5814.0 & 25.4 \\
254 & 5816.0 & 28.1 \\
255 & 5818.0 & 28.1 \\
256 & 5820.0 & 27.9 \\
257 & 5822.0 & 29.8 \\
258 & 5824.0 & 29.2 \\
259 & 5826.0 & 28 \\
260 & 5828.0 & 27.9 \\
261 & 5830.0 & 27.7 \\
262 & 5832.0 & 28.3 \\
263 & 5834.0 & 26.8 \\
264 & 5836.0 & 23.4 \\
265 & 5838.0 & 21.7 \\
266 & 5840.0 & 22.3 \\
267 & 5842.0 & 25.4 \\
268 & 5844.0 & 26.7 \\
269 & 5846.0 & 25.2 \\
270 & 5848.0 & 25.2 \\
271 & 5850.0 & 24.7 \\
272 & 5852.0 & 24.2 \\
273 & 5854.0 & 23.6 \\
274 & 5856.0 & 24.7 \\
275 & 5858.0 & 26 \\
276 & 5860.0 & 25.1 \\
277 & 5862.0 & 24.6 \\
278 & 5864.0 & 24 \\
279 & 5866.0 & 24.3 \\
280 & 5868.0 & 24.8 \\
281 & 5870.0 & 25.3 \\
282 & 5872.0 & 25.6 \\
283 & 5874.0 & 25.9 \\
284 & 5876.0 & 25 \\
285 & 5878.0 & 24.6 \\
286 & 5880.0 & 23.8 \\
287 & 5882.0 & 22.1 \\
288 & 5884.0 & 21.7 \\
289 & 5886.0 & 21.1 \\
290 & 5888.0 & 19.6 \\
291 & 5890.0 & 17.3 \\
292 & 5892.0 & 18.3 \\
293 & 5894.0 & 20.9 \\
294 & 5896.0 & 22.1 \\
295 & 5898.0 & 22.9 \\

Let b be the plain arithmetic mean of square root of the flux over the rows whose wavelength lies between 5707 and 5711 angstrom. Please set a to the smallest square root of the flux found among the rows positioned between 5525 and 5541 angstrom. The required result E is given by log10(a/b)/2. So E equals -0.009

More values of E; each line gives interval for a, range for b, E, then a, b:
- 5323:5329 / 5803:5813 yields 0.006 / 5.1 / 4.95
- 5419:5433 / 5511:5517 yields -0.010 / 4.9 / 5.14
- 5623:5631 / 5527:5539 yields 0.007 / 5.1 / 4.91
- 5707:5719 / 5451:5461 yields -0.014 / 4.8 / 5.09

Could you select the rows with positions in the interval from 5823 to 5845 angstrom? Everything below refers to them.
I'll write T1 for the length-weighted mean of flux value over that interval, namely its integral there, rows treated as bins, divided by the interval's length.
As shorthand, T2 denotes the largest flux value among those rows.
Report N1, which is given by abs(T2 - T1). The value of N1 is 3.1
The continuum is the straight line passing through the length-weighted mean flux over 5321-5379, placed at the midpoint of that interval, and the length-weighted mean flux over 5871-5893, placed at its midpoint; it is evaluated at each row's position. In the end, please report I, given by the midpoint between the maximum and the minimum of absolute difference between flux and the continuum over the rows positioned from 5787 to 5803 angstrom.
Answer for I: 3.5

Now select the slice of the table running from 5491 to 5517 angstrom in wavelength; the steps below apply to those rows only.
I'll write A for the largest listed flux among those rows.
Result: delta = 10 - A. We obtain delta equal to -16.7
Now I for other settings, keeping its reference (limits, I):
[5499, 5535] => 2.1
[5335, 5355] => 1.1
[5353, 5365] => 0.8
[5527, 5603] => 3.1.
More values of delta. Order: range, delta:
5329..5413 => -18.8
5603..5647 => -19.4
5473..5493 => -18.2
